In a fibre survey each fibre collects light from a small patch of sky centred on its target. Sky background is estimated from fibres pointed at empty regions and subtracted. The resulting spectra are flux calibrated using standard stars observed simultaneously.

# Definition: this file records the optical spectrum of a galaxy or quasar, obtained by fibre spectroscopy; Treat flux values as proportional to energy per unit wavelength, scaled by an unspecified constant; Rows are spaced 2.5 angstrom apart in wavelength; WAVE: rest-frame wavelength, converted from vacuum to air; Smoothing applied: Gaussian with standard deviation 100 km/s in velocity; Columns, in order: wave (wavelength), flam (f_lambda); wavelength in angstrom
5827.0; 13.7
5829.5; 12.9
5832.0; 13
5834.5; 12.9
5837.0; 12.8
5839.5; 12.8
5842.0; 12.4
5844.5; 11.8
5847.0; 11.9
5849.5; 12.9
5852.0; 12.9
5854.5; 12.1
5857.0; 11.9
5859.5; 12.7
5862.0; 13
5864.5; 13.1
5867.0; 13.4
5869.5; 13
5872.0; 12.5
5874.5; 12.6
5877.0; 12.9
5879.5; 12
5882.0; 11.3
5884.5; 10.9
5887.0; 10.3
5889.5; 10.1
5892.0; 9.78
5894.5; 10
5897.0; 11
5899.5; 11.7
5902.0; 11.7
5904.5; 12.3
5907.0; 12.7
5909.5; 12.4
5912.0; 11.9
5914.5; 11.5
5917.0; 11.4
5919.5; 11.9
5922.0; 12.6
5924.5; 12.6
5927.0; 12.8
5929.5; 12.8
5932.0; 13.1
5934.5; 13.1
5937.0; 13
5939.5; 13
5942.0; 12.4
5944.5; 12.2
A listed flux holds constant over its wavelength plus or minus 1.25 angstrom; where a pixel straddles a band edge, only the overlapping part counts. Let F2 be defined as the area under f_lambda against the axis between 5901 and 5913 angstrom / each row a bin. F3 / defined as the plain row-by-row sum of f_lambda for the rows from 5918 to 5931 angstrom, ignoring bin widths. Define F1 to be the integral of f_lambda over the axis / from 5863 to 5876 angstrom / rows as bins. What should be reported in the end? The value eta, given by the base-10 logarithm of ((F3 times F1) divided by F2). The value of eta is 1.86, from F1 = 168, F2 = 147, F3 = 62.7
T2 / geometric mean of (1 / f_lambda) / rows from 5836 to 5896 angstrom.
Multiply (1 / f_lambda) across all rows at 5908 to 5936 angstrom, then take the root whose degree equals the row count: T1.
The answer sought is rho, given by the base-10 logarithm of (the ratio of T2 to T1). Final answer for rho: 0.01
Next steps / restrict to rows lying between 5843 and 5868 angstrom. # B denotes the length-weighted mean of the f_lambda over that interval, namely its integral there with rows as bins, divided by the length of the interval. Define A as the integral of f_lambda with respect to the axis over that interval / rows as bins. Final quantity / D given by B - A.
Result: -301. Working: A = 314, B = 12.6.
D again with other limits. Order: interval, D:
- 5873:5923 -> -566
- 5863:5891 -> -324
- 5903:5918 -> -169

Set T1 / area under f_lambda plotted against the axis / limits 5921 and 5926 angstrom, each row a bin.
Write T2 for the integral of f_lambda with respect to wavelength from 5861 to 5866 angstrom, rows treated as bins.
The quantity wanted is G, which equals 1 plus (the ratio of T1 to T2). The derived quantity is 1.965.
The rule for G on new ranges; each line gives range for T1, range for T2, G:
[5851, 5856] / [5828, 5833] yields 1.959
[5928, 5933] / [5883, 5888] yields 2.215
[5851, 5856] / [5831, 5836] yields 1.962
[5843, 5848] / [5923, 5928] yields 1.936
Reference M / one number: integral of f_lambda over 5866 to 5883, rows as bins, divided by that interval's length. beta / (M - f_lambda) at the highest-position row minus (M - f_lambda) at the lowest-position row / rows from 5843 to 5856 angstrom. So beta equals -0.3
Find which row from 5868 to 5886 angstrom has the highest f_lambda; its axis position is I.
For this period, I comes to 5869.5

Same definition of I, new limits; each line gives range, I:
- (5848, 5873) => 5867.0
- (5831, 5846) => 5832.0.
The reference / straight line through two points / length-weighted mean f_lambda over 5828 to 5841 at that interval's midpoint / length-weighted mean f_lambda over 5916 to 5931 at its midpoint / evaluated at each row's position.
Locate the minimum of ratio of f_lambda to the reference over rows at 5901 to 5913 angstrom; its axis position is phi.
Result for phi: 5902.0 angstrom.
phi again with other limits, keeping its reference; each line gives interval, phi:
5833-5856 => 5844.5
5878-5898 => 5892.0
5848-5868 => 5857.0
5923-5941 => 5924.5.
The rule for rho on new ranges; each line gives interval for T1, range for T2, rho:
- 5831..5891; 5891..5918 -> 0.03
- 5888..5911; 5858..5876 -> -0.06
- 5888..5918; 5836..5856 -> -0.04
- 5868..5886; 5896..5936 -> 0.00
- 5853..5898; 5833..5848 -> -0.02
